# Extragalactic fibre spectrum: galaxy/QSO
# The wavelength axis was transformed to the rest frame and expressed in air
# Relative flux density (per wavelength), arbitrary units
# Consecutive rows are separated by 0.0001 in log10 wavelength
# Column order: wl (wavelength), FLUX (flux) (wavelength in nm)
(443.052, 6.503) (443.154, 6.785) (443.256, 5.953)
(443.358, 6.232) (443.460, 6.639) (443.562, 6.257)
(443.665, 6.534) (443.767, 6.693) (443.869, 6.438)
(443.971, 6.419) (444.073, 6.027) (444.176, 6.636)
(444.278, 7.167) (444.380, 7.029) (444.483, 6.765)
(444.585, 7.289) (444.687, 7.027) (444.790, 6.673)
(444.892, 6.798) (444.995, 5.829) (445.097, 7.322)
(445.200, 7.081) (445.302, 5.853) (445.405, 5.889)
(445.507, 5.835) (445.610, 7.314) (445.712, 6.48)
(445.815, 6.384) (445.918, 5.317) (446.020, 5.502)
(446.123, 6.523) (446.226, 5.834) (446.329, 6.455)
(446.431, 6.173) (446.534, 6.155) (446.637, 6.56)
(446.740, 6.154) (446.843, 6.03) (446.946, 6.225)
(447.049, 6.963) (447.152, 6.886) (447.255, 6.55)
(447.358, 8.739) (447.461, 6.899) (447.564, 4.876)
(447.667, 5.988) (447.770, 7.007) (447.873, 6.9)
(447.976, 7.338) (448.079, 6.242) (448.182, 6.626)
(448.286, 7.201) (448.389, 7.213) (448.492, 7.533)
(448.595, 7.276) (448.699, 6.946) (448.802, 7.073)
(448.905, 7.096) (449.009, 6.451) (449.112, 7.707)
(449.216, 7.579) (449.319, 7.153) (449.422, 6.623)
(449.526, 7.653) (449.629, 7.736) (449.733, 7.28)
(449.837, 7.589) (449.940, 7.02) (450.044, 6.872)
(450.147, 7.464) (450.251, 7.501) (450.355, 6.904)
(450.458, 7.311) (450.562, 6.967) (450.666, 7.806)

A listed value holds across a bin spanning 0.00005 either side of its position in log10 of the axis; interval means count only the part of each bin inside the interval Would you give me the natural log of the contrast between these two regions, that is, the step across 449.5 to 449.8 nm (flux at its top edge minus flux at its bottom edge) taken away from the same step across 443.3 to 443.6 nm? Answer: -0.9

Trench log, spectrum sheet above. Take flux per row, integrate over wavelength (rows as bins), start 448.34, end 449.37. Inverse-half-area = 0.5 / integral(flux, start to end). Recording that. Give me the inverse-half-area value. 0.067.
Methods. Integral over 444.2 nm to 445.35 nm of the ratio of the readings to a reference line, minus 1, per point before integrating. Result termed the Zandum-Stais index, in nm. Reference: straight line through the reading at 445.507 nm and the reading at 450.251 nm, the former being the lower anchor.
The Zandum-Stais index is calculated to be 0.25 nm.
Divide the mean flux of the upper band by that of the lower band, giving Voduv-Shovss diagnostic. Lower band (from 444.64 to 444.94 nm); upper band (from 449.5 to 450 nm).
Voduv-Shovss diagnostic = 1.09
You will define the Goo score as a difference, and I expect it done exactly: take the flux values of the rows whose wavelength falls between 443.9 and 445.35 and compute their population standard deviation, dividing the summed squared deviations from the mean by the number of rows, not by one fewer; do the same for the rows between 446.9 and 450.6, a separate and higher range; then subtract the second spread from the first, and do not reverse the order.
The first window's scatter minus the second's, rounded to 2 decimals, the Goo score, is -0.13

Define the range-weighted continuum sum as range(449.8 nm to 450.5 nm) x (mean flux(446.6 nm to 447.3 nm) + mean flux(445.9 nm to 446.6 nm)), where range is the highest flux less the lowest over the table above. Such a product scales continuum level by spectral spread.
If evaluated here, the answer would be 9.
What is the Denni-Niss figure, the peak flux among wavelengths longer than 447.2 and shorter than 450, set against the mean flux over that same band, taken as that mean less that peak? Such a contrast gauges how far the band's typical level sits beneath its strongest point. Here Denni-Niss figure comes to -1.7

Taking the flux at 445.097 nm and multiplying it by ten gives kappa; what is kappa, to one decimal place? 73.2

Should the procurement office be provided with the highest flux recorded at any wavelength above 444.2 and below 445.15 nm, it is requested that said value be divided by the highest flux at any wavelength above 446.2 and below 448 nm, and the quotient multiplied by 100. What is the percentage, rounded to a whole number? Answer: 84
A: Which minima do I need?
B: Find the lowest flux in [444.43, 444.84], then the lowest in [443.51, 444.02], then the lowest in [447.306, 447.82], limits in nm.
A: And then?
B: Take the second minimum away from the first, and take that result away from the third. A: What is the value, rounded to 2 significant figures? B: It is 4.5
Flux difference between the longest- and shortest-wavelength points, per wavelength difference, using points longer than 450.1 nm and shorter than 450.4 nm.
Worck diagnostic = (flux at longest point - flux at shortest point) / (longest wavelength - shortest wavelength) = -2.7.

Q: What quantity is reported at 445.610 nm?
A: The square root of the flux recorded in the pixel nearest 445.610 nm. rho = 2.70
